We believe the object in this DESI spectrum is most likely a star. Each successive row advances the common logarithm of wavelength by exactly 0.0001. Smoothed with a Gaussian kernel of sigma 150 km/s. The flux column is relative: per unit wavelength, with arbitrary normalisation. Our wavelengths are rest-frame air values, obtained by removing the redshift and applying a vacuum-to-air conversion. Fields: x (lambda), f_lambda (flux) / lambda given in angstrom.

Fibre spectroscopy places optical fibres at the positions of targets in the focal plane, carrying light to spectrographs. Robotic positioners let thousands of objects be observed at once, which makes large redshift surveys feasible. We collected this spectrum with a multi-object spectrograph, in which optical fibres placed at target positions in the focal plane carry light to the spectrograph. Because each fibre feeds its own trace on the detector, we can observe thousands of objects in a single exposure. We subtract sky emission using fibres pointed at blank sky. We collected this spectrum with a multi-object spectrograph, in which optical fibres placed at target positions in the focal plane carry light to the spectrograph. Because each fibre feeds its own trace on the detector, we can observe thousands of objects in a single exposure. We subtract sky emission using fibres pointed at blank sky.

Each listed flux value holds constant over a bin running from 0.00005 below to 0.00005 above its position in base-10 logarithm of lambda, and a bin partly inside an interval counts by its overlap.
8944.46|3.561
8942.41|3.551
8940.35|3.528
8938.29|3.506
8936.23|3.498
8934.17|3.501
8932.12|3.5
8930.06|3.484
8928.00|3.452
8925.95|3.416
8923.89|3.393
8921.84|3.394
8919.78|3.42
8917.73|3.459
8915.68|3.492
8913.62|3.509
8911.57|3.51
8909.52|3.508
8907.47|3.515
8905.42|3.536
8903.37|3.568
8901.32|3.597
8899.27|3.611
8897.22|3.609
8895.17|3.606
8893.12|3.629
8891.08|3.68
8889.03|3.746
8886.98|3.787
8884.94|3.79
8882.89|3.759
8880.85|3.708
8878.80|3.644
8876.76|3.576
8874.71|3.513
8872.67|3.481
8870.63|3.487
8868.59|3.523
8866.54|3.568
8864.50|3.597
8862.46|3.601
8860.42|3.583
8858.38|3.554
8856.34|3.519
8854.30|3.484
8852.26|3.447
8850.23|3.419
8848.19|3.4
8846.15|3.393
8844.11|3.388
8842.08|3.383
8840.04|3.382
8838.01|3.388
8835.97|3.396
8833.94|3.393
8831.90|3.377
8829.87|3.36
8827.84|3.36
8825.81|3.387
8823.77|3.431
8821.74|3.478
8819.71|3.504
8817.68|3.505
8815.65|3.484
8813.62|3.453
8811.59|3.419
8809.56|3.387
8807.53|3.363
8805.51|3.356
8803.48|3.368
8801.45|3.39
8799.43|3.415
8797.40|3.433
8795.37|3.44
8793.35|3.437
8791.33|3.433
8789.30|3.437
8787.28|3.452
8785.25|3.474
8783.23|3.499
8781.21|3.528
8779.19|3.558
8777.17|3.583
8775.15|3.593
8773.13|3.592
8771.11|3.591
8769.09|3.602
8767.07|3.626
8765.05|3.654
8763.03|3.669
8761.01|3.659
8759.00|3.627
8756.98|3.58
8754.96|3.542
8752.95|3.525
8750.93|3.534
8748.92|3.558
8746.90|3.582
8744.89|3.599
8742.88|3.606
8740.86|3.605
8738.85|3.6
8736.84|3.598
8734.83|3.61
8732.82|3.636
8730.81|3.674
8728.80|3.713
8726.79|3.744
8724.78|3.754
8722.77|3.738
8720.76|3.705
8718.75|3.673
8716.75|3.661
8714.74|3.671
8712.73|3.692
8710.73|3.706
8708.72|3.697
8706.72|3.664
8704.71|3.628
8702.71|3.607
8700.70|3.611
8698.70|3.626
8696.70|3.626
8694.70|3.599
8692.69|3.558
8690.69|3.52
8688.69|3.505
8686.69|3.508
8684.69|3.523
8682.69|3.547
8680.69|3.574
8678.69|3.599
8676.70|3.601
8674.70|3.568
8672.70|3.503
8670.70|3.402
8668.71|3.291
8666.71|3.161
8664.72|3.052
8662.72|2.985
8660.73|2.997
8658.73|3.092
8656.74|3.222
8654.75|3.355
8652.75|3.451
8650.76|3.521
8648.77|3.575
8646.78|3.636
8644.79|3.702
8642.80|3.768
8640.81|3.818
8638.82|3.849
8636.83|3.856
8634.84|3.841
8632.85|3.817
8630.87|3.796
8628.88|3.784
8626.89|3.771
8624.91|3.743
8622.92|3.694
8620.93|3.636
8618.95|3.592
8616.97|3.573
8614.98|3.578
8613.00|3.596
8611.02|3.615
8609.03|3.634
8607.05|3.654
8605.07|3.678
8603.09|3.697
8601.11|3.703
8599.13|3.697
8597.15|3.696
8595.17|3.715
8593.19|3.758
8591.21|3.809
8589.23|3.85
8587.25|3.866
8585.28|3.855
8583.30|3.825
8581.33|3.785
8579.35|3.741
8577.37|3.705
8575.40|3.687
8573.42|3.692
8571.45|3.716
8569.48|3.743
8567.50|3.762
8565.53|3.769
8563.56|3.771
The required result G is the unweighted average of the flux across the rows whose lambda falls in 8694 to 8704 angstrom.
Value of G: 3.61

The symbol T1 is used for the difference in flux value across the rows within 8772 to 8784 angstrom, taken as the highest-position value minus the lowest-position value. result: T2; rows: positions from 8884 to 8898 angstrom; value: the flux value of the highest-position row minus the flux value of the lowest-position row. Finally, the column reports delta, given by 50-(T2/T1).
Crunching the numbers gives 48.1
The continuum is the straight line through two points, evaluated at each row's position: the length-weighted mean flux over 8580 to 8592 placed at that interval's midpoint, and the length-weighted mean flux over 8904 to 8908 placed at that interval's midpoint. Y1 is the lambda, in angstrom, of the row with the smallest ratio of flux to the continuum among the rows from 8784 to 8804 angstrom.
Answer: 8803.48 angstrom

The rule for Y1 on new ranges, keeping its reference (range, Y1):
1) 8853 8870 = 8854.30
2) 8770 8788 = 8787.28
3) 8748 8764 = 8752.95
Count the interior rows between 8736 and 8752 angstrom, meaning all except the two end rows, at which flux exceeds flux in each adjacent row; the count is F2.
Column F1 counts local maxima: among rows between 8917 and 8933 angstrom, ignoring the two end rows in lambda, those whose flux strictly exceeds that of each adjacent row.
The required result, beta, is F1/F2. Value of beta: 0.0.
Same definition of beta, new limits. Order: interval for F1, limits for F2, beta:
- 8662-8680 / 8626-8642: 1.0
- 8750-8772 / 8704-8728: 0.5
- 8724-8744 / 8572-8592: 0.0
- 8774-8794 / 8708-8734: 0.0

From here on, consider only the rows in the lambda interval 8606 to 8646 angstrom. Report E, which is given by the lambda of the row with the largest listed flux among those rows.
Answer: 8636.83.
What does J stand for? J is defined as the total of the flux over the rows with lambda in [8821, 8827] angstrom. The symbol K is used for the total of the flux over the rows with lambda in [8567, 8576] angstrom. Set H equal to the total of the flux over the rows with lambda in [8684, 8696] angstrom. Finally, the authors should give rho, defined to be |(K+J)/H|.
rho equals 1.36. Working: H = 21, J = 10.3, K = 19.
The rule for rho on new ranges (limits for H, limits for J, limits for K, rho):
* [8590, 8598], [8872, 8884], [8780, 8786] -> 2.15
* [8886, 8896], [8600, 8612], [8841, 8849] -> 1.93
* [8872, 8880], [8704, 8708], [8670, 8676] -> 1.25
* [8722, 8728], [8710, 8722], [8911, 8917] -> 2.90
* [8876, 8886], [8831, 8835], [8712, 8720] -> 1.16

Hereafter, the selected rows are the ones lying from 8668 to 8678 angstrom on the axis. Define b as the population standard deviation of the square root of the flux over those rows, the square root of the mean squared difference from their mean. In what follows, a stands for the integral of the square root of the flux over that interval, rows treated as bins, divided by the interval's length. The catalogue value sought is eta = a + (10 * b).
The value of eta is 2.17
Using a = 1.87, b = 0.0306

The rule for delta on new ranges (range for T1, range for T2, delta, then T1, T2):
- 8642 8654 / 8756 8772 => 50.0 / -0.32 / 0.01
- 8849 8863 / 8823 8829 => 50.4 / 0.18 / -0.07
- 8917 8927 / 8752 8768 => 52.3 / -0.04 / 0.10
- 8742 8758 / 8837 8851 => 51.2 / -0.03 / 0.03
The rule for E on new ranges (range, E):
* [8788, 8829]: 8817.68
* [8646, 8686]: 8646.78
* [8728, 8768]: 8728.80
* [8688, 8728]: 8724.78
